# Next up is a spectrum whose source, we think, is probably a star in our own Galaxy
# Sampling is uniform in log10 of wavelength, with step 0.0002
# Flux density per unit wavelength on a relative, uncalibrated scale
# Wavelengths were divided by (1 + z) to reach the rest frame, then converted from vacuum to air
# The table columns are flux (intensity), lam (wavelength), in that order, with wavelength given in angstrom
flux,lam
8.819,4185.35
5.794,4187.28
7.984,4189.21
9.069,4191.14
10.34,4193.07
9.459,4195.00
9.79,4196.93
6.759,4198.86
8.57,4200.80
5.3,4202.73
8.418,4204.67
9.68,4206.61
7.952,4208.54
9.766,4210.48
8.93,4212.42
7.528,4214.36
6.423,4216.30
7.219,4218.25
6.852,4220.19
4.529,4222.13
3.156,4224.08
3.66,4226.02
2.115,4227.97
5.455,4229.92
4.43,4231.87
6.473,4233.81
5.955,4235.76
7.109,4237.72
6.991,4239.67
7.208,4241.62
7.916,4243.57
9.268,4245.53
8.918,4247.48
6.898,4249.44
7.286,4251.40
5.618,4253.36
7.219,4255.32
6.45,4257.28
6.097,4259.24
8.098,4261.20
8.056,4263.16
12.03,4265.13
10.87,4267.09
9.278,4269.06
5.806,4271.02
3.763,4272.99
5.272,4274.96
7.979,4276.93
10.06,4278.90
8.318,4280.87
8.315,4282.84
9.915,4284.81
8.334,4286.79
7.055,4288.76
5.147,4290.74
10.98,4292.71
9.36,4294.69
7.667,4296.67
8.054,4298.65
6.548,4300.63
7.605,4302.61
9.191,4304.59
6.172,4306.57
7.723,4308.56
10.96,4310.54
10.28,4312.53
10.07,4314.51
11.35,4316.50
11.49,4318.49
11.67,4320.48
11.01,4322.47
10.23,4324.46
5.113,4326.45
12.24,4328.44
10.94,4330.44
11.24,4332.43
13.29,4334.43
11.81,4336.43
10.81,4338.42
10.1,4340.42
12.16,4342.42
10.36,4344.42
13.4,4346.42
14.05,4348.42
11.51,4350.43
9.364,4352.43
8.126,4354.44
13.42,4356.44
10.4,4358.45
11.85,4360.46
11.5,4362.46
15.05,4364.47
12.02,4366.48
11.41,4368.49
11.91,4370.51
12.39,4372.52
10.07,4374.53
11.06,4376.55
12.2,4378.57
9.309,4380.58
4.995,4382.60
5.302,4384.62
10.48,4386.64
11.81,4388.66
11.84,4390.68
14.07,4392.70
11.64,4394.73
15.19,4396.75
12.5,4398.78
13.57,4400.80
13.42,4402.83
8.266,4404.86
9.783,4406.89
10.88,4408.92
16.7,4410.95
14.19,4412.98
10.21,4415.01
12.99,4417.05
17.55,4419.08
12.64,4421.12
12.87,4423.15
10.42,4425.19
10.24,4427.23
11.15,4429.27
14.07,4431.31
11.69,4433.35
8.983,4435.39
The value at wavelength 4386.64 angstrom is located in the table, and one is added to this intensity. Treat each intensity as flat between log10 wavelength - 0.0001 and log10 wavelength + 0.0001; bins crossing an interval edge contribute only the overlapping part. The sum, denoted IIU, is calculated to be 11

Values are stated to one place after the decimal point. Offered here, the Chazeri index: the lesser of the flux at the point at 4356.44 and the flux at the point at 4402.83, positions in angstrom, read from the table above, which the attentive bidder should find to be 13.4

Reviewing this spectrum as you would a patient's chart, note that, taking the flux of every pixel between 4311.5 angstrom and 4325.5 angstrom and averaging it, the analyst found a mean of 10.9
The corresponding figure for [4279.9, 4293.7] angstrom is 8.3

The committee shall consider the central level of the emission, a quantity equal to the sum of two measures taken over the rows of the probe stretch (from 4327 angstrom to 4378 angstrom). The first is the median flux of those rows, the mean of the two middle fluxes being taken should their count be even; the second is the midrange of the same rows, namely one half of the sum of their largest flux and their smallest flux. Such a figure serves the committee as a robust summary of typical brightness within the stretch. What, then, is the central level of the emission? 23.1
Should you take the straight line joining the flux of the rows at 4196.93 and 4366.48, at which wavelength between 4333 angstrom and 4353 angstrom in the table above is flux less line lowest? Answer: 4352.43 angstrom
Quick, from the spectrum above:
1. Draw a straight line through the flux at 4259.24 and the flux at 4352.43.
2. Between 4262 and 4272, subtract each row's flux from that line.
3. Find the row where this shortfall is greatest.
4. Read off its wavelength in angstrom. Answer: 4271.02 angstrom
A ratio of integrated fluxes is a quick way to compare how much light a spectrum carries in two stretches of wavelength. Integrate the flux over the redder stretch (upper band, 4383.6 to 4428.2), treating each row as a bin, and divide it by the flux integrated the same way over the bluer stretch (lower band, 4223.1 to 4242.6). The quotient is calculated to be 5.3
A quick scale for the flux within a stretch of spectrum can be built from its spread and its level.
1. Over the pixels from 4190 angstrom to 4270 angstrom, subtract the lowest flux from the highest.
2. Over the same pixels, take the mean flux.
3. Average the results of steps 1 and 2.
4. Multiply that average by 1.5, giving 13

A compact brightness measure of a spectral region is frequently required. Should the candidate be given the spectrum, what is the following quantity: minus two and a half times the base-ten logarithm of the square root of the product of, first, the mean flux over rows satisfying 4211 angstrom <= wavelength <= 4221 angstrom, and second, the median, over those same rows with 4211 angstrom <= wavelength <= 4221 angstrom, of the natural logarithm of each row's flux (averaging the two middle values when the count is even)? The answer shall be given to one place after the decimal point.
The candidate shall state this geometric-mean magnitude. -1.5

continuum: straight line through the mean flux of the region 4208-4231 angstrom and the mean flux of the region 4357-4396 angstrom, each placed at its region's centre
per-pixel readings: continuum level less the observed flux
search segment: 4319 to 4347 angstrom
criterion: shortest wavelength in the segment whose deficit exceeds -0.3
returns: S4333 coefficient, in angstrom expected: 4326.45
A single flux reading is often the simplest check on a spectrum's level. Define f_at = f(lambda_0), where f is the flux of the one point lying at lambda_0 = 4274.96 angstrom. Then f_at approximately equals 5.272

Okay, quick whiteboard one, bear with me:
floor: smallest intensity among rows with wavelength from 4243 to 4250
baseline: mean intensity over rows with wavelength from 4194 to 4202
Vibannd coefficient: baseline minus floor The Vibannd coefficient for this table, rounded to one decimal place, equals 1.7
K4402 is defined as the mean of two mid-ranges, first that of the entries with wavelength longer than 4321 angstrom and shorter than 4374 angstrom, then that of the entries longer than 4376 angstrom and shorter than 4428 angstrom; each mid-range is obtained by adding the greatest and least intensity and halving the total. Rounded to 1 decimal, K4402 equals 10.7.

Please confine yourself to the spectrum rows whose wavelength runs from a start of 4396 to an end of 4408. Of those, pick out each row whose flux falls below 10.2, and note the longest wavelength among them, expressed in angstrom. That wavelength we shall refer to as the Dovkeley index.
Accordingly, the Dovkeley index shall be 4406.89 angstrom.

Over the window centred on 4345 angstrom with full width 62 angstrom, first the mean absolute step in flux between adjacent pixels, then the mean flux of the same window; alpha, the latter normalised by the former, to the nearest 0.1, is 6.0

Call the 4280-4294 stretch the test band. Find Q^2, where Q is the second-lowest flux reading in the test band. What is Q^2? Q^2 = 50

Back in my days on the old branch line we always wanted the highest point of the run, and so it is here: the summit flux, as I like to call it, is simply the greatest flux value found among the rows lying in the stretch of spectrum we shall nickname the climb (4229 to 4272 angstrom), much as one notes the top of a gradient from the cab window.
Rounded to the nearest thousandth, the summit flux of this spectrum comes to 12.030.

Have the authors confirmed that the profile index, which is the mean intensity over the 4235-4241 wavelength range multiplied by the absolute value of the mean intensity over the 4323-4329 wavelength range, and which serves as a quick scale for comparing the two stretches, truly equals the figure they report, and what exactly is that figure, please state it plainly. 61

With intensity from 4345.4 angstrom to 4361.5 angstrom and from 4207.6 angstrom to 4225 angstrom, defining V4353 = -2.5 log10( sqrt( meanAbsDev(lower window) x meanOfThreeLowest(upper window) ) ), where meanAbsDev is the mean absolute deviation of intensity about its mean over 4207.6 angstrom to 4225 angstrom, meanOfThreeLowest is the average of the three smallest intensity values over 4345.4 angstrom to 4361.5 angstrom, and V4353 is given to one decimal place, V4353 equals -1.4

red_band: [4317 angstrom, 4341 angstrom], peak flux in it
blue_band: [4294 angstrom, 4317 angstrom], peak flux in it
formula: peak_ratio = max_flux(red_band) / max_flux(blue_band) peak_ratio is 1.17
